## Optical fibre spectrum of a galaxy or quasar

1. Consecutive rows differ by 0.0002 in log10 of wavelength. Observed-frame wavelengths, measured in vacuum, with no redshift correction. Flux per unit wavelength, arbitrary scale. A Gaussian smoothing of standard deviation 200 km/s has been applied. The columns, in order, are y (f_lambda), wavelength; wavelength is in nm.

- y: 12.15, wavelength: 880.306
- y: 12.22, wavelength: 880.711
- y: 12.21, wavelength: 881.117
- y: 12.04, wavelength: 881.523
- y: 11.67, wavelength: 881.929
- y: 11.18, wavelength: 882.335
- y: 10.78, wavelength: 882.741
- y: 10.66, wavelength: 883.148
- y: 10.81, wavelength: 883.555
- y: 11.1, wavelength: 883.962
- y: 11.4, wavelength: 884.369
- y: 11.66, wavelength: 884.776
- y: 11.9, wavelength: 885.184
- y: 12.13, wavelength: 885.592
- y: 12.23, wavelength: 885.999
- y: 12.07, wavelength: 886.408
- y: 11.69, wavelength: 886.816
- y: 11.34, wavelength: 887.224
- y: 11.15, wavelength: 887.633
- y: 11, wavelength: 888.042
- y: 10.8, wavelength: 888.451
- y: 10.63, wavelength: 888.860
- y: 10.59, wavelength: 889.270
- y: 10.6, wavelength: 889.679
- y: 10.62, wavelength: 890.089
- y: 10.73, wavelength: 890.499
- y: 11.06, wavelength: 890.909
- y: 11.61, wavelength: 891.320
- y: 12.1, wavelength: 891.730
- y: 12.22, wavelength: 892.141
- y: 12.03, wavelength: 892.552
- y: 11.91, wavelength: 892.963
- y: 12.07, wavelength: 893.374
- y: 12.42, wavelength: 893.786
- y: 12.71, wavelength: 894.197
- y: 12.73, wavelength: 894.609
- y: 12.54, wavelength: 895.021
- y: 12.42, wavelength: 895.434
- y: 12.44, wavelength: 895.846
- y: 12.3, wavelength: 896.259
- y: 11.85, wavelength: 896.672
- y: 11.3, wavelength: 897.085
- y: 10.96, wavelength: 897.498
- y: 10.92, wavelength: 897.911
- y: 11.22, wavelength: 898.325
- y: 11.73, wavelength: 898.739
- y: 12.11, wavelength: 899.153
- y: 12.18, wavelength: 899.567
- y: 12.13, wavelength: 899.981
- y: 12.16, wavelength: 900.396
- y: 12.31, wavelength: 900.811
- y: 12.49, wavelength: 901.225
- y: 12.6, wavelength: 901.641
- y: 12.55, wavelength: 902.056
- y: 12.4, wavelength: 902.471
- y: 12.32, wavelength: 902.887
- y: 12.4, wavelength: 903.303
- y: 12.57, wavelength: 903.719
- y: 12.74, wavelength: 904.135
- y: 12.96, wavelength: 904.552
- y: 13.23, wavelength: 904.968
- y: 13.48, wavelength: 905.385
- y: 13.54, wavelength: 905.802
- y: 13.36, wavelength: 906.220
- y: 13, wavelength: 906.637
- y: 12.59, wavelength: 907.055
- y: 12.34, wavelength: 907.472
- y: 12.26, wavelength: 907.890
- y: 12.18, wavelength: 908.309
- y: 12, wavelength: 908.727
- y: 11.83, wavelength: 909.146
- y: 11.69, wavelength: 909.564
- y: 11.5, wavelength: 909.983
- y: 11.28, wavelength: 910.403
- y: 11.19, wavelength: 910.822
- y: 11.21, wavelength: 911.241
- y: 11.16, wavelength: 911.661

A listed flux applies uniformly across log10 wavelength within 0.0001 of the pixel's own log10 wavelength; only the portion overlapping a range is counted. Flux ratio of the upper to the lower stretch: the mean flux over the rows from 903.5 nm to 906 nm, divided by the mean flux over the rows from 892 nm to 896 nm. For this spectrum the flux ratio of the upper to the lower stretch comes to 1.06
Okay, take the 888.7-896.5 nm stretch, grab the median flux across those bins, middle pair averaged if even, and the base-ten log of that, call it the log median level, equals 1.08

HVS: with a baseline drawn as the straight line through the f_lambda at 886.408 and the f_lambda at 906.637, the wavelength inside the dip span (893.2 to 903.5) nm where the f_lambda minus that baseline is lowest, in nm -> 897.911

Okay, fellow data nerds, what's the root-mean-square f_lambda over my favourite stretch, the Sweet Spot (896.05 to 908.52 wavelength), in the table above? 12.4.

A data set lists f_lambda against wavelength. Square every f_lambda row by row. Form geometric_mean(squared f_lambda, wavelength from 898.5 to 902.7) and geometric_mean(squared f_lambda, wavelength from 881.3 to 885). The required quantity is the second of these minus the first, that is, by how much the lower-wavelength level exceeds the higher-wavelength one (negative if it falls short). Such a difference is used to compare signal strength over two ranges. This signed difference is -24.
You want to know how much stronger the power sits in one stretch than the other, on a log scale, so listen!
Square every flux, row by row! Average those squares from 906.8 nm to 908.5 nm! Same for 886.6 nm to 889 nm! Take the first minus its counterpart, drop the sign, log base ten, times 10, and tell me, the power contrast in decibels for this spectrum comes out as 15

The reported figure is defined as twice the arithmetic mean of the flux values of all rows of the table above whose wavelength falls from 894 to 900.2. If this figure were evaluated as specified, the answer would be 23.9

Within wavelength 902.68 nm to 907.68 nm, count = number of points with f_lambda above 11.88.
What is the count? 12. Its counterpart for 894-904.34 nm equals 19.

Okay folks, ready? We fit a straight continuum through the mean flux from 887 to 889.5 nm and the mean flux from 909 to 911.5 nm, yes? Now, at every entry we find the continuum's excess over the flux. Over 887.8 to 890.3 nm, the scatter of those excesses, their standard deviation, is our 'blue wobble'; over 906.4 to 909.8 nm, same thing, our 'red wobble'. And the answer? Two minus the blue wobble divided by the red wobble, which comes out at 1.6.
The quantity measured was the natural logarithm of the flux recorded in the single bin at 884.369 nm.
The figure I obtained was 2.434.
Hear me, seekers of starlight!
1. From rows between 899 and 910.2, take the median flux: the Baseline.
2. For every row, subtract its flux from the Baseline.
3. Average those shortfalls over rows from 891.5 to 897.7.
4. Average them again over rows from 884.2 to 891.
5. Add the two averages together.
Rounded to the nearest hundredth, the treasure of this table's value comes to 1.40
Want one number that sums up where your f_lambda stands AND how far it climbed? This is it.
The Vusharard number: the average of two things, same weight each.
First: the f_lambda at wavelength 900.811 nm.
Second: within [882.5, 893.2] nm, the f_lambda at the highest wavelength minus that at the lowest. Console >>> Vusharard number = 6.72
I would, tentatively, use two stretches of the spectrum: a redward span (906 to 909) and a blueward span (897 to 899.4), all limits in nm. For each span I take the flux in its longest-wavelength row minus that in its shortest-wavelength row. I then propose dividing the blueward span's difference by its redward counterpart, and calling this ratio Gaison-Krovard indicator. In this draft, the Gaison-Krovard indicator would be -0.6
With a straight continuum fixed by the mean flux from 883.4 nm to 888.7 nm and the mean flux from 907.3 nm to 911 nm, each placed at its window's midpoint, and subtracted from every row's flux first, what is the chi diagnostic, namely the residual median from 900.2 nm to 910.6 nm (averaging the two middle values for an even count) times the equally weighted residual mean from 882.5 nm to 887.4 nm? 0.01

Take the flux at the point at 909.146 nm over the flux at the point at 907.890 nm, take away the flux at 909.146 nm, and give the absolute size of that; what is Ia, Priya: 10.9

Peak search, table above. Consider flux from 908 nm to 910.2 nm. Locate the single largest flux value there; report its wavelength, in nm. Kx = 908.309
